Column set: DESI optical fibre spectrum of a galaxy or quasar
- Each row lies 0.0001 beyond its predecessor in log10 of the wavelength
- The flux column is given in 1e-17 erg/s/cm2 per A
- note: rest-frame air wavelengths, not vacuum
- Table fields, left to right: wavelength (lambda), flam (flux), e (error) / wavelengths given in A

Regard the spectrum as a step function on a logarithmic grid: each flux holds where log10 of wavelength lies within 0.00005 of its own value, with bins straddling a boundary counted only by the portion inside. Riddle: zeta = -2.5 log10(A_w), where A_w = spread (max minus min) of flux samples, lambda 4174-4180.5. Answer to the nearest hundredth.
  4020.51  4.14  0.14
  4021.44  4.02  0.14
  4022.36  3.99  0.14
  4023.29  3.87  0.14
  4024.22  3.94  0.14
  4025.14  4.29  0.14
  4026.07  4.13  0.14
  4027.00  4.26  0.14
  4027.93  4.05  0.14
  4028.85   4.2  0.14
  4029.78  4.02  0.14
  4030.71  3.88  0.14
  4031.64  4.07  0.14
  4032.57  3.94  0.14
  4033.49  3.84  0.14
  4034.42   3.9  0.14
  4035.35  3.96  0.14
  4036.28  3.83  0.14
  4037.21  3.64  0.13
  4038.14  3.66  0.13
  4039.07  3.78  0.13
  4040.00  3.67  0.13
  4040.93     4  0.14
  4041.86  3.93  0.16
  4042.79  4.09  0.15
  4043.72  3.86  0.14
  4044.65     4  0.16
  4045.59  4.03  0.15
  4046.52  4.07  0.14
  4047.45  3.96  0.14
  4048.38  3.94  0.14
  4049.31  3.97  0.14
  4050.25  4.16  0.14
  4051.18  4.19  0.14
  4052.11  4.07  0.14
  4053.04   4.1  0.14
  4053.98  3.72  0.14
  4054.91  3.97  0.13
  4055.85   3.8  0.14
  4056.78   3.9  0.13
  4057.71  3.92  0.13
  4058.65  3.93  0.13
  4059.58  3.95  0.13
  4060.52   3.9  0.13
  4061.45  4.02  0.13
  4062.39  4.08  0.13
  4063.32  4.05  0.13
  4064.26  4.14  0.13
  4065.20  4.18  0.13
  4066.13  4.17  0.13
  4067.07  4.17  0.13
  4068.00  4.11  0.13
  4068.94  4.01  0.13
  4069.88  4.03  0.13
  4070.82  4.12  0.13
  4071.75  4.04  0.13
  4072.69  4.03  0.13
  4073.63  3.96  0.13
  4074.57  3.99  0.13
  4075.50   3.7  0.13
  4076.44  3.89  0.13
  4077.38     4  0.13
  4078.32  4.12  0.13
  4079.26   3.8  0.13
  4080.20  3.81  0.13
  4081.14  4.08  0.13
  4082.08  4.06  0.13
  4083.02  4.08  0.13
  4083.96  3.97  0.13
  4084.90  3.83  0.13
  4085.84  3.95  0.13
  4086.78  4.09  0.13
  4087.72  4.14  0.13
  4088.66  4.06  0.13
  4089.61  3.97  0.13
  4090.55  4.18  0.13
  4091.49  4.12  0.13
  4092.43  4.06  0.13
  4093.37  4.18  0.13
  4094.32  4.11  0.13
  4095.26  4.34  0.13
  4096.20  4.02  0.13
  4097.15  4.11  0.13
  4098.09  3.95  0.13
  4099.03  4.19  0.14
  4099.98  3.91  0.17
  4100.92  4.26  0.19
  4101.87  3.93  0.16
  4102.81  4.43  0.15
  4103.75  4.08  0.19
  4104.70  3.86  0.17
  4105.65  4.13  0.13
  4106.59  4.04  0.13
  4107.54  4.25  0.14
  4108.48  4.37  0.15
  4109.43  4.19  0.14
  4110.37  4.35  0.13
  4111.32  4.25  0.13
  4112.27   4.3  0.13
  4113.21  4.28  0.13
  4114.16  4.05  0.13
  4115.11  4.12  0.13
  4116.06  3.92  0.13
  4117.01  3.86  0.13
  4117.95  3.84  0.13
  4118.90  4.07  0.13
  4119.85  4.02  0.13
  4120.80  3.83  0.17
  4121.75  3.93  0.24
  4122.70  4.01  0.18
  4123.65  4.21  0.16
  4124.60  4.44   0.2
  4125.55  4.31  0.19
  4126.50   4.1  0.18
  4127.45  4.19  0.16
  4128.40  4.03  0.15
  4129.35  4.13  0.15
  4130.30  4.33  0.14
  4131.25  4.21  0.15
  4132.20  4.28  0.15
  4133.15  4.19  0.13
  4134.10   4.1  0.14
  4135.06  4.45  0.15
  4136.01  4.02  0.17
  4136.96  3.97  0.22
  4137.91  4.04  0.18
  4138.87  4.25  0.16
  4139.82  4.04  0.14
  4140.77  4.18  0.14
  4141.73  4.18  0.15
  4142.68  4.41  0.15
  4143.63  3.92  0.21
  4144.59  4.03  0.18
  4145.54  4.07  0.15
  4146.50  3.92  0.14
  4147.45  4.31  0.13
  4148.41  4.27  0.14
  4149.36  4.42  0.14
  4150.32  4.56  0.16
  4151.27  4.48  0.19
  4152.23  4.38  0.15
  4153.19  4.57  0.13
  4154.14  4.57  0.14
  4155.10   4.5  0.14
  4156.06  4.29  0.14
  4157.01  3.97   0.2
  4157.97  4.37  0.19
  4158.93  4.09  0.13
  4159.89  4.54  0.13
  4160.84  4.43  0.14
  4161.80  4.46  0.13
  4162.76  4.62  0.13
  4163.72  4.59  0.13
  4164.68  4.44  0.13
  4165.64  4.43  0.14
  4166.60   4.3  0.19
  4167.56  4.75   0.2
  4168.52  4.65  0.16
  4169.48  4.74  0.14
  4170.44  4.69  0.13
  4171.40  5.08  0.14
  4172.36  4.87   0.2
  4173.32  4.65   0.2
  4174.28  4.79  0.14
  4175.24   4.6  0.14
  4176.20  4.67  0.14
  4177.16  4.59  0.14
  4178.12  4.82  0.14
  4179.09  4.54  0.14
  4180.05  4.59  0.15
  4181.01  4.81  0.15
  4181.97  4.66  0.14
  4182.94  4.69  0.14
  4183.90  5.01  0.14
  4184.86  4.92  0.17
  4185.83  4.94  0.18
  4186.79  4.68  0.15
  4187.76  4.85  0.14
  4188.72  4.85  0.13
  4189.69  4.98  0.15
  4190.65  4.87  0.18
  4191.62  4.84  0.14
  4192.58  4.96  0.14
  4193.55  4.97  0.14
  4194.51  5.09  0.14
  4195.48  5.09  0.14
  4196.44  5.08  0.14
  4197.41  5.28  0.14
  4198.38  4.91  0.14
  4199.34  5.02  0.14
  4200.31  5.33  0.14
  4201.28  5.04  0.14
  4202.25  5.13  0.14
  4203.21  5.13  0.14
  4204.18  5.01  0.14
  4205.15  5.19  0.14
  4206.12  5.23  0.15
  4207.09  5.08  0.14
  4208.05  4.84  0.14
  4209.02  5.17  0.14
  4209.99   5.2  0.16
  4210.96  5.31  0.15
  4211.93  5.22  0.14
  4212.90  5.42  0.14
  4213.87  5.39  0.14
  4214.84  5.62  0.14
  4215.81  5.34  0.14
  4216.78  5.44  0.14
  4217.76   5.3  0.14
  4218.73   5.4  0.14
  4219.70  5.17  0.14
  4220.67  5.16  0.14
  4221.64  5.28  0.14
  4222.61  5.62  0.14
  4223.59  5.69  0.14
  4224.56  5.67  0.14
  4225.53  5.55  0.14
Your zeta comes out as 1.38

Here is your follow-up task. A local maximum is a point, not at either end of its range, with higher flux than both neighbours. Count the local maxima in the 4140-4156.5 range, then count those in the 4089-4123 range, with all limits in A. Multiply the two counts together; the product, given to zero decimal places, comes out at 52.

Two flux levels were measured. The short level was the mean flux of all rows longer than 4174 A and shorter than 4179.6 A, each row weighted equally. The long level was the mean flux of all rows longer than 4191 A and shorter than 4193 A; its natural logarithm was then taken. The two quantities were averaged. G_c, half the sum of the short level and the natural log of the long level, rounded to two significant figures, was 3.1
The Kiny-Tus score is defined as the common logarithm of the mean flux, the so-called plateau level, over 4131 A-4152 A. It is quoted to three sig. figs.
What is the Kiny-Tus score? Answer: 0.623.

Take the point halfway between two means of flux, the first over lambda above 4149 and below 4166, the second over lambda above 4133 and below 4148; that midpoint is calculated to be 4.28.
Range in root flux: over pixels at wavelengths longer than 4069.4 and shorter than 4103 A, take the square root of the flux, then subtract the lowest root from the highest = 0.181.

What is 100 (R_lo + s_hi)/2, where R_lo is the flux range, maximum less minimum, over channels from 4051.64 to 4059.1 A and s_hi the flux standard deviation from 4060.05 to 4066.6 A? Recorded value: 24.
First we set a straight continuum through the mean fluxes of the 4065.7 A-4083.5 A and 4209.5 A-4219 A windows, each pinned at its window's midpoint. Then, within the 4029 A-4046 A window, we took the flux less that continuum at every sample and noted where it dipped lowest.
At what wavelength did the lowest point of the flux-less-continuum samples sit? 4037.21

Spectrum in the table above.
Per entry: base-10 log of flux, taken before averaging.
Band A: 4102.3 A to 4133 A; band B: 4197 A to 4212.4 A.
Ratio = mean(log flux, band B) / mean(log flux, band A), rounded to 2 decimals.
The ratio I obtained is 1.15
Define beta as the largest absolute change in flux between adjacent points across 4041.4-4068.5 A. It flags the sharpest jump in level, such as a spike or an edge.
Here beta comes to 0.38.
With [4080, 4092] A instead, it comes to 0.27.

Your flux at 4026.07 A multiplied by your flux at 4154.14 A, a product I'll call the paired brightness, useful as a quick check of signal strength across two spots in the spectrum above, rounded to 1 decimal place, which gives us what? 18.9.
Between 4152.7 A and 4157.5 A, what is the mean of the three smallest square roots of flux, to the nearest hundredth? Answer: 2.06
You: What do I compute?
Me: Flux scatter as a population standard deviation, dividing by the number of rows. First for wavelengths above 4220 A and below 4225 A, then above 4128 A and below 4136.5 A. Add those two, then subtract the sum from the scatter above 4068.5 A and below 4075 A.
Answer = -0.308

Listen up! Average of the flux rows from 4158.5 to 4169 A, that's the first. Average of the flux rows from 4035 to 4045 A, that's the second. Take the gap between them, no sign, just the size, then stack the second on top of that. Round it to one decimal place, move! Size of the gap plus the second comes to 4.5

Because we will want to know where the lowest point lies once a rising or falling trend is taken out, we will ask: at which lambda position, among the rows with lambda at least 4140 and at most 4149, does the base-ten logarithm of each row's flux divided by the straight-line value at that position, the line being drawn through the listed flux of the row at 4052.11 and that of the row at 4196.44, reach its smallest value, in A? 4146.50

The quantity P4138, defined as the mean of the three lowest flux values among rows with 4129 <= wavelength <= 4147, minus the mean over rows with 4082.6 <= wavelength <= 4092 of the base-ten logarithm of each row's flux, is 3.3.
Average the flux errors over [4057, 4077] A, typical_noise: 0.130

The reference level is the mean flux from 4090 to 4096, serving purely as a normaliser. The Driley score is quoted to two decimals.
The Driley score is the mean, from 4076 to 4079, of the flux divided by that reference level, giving 0.96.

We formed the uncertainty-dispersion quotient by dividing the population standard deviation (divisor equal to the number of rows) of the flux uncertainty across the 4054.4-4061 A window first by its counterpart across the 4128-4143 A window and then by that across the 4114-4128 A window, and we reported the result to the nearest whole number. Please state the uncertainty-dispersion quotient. 5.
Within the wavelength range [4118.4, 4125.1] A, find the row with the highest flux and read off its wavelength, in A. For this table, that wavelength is 4124.60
